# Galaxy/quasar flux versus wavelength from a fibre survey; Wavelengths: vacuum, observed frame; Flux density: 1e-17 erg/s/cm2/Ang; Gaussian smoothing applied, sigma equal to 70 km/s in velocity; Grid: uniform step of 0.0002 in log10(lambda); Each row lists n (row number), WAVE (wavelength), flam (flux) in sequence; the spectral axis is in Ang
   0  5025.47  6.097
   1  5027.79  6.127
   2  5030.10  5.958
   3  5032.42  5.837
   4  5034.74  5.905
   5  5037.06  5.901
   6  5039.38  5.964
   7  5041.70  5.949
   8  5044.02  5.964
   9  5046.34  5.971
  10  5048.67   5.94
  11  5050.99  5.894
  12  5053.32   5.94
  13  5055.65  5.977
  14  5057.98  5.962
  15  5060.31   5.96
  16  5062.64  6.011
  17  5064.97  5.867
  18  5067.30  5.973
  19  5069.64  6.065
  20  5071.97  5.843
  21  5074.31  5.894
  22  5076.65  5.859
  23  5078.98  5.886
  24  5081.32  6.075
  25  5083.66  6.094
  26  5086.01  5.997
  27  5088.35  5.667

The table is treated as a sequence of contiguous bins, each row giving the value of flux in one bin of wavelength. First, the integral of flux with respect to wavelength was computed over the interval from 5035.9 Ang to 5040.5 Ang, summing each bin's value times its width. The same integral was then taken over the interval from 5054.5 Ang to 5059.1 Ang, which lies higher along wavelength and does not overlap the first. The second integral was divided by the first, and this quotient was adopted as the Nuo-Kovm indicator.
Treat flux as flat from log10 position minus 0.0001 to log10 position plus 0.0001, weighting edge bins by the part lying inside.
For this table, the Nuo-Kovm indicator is 1.01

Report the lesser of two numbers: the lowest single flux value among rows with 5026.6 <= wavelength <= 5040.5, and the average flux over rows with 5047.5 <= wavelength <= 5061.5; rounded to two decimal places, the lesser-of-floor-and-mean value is 5.84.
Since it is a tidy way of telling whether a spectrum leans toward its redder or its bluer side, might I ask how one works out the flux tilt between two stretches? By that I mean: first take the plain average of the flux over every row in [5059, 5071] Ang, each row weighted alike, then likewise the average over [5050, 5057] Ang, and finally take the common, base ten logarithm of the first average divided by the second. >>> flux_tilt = 0.003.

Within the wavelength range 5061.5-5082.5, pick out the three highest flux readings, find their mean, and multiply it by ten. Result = 60.5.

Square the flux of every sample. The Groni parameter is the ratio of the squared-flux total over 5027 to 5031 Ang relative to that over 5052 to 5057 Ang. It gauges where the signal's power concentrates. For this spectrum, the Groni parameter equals 1.03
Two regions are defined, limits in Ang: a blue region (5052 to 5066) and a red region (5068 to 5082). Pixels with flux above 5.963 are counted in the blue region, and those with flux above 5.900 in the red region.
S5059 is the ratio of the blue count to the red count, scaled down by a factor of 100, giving 0.010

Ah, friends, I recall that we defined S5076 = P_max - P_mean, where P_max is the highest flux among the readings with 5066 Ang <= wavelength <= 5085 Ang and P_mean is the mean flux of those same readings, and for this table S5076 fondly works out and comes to 0.13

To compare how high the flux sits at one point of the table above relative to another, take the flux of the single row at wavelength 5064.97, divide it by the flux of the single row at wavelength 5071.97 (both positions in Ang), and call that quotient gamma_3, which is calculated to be 1.00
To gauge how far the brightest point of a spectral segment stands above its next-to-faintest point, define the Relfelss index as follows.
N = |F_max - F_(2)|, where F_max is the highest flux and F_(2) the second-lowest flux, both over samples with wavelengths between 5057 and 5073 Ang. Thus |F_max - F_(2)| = 0.20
